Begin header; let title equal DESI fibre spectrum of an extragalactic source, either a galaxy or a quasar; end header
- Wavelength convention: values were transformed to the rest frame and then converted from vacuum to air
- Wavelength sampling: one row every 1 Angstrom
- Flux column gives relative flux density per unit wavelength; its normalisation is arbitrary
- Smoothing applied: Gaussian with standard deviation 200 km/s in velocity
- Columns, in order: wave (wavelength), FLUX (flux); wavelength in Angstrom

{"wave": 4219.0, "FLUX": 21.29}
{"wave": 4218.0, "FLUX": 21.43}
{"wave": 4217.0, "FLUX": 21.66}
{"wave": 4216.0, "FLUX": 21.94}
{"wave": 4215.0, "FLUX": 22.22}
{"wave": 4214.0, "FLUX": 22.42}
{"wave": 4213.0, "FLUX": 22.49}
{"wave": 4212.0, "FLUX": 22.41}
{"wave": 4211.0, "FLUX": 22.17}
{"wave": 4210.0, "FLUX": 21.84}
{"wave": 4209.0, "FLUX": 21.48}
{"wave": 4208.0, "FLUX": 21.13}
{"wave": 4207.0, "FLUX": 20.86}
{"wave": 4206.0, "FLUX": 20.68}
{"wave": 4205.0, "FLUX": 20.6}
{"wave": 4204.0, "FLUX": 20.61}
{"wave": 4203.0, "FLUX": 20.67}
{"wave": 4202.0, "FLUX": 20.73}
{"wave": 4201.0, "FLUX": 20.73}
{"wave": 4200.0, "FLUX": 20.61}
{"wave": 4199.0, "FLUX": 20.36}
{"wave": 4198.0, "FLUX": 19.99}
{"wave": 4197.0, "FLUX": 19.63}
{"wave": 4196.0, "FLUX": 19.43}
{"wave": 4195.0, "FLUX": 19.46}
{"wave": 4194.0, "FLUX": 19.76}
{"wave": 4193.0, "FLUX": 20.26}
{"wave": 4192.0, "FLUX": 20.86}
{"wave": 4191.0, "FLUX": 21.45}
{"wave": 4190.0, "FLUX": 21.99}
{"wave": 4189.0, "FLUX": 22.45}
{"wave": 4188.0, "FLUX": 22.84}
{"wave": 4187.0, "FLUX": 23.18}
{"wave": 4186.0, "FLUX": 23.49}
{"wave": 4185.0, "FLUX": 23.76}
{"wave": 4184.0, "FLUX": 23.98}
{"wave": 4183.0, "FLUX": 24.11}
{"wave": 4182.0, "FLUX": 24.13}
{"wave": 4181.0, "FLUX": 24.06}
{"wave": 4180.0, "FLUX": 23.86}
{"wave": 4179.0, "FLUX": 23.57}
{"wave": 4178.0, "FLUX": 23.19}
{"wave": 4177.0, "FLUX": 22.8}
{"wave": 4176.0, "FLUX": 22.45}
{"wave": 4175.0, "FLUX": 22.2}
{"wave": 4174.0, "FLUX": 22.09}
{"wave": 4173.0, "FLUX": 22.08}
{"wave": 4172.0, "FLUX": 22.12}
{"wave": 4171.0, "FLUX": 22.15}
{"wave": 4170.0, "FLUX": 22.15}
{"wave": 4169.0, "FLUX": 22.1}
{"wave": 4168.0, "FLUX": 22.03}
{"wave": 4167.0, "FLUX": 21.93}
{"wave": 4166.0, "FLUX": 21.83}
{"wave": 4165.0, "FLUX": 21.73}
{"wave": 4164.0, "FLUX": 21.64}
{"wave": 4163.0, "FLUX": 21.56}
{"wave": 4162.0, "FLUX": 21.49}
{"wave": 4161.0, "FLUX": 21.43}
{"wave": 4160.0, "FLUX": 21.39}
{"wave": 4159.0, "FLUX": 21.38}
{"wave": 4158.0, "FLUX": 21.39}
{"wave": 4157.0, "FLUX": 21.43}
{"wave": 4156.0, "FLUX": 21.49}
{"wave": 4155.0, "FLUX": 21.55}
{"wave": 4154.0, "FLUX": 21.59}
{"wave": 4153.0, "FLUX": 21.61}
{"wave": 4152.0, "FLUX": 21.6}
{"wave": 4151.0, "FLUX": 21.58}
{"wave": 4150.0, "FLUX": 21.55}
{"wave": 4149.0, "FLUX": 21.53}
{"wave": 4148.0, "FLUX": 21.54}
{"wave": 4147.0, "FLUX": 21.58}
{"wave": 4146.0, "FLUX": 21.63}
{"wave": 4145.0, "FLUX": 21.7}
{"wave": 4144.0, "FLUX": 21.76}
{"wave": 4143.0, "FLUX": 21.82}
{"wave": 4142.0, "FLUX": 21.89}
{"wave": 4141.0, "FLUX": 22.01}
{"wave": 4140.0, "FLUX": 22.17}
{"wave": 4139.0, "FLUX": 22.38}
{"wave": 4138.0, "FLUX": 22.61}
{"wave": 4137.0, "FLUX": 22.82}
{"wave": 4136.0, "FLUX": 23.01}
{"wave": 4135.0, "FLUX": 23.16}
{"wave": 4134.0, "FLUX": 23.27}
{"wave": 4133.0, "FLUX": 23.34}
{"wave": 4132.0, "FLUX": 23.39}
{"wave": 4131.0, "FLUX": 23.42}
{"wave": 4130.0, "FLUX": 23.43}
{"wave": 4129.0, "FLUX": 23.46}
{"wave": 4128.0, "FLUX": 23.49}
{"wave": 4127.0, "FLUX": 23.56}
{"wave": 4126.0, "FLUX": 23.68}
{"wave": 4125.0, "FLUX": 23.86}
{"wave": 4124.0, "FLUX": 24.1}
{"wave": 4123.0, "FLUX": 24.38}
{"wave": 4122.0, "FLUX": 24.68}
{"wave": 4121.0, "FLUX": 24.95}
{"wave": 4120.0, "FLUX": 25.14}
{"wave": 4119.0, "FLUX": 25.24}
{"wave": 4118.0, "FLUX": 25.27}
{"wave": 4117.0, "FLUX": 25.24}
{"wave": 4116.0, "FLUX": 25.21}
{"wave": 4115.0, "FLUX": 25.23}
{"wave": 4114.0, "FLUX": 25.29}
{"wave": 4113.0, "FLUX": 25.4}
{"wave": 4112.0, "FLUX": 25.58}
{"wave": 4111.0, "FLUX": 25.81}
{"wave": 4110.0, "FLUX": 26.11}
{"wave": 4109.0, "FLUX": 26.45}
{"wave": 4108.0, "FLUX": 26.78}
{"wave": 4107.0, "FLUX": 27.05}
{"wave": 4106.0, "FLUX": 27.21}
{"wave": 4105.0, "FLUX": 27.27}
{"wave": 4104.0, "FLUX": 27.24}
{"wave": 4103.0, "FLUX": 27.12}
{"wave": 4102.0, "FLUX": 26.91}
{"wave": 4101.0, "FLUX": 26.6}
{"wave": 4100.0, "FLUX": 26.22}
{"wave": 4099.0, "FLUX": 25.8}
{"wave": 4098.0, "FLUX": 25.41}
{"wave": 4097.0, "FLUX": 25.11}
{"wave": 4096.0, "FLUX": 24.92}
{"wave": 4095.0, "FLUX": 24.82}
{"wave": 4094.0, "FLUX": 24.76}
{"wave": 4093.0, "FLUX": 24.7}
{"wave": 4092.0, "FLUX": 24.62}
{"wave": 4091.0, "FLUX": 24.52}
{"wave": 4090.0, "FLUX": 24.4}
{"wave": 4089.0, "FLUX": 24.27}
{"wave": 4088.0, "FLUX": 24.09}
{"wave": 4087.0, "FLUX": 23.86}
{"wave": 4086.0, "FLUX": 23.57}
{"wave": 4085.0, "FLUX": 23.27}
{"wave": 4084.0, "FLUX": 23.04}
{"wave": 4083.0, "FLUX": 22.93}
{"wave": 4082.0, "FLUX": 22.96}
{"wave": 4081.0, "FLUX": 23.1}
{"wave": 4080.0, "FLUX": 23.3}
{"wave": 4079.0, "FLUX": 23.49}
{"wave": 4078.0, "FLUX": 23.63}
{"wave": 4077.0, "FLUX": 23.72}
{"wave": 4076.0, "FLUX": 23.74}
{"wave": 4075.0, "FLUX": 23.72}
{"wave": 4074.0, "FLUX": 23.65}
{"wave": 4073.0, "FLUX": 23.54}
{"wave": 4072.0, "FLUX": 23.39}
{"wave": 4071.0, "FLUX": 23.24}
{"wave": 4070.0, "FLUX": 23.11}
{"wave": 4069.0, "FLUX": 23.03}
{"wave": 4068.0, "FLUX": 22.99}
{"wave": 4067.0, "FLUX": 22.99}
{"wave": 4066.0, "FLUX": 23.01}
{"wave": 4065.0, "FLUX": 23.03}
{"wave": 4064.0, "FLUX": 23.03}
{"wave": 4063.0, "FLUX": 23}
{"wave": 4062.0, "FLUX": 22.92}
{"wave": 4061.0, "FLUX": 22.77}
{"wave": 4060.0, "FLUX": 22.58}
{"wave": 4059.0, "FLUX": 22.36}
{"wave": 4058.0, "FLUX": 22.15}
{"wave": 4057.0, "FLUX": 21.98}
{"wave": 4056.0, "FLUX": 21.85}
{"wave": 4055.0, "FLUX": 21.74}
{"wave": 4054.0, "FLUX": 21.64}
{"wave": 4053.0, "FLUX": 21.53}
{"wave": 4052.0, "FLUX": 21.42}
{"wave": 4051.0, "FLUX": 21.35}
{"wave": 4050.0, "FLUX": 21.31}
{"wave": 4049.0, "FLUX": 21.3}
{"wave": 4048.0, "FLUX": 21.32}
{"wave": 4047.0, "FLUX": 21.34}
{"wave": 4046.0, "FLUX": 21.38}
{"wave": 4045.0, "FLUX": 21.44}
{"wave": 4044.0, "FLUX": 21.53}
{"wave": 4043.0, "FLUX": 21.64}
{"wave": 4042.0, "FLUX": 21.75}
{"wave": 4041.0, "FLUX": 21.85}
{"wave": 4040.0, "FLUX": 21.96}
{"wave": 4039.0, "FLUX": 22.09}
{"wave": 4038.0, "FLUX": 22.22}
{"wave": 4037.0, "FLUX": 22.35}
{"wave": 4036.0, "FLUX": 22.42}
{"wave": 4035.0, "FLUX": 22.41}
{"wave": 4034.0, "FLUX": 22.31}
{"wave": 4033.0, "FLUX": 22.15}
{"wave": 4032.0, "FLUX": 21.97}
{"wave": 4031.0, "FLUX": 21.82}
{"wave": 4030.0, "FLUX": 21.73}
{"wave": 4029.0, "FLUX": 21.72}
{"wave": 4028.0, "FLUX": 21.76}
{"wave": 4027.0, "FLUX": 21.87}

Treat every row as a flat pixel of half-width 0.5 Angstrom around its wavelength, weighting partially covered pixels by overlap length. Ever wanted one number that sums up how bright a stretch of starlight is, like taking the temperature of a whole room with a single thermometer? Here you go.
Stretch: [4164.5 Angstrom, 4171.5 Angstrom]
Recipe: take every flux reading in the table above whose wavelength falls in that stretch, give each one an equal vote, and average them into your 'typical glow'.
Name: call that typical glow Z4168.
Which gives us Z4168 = 22.0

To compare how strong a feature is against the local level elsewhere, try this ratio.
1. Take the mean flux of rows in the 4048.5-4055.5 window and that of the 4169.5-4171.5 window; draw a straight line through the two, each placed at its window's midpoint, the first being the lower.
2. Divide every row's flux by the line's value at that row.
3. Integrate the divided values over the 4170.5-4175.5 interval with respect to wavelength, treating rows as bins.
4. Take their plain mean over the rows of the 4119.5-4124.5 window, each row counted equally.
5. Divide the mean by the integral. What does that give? 0.23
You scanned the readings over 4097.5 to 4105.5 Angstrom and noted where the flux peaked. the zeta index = 4105.0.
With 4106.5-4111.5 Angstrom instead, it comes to 4107.0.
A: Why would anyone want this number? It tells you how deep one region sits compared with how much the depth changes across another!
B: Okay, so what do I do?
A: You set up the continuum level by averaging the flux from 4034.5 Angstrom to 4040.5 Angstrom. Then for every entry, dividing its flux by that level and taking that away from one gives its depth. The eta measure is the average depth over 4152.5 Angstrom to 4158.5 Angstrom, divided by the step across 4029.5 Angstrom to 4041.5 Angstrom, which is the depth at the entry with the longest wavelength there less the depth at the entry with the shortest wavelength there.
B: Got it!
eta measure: -6.1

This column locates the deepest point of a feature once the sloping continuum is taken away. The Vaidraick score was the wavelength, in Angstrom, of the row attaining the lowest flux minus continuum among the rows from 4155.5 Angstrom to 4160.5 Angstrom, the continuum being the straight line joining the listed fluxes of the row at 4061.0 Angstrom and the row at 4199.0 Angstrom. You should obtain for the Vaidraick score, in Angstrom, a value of 4158.0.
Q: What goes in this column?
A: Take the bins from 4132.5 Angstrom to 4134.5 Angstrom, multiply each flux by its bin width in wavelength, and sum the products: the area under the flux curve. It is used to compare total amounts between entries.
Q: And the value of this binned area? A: 47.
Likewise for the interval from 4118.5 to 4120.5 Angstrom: 50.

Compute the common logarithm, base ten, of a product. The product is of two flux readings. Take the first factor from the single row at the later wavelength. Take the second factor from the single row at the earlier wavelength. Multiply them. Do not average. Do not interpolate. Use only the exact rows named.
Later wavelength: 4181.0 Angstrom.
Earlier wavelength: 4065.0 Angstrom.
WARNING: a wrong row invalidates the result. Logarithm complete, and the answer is 2.74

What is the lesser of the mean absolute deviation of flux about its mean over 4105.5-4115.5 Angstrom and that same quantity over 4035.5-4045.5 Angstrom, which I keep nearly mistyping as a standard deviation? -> 0.28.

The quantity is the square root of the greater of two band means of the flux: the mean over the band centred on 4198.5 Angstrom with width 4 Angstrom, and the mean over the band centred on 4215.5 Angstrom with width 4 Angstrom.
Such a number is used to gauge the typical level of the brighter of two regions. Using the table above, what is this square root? 4.7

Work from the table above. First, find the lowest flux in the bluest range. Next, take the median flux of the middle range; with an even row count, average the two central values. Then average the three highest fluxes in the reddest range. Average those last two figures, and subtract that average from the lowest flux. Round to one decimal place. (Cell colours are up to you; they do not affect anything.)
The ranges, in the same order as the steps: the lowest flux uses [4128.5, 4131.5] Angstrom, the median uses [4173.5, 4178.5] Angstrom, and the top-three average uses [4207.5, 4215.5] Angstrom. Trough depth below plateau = 1.0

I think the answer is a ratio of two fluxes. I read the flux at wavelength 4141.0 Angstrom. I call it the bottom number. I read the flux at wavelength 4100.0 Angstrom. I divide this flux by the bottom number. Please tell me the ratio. 1.19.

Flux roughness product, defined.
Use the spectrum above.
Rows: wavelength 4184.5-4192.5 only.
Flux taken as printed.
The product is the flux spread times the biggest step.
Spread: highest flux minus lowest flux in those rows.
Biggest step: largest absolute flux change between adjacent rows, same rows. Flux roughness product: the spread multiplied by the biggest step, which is 1.7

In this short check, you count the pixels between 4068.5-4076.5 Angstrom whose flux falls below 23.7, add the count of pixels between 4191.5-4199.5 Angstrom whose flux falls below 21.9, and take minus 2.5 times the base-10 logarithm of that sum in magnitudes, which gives -2.87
